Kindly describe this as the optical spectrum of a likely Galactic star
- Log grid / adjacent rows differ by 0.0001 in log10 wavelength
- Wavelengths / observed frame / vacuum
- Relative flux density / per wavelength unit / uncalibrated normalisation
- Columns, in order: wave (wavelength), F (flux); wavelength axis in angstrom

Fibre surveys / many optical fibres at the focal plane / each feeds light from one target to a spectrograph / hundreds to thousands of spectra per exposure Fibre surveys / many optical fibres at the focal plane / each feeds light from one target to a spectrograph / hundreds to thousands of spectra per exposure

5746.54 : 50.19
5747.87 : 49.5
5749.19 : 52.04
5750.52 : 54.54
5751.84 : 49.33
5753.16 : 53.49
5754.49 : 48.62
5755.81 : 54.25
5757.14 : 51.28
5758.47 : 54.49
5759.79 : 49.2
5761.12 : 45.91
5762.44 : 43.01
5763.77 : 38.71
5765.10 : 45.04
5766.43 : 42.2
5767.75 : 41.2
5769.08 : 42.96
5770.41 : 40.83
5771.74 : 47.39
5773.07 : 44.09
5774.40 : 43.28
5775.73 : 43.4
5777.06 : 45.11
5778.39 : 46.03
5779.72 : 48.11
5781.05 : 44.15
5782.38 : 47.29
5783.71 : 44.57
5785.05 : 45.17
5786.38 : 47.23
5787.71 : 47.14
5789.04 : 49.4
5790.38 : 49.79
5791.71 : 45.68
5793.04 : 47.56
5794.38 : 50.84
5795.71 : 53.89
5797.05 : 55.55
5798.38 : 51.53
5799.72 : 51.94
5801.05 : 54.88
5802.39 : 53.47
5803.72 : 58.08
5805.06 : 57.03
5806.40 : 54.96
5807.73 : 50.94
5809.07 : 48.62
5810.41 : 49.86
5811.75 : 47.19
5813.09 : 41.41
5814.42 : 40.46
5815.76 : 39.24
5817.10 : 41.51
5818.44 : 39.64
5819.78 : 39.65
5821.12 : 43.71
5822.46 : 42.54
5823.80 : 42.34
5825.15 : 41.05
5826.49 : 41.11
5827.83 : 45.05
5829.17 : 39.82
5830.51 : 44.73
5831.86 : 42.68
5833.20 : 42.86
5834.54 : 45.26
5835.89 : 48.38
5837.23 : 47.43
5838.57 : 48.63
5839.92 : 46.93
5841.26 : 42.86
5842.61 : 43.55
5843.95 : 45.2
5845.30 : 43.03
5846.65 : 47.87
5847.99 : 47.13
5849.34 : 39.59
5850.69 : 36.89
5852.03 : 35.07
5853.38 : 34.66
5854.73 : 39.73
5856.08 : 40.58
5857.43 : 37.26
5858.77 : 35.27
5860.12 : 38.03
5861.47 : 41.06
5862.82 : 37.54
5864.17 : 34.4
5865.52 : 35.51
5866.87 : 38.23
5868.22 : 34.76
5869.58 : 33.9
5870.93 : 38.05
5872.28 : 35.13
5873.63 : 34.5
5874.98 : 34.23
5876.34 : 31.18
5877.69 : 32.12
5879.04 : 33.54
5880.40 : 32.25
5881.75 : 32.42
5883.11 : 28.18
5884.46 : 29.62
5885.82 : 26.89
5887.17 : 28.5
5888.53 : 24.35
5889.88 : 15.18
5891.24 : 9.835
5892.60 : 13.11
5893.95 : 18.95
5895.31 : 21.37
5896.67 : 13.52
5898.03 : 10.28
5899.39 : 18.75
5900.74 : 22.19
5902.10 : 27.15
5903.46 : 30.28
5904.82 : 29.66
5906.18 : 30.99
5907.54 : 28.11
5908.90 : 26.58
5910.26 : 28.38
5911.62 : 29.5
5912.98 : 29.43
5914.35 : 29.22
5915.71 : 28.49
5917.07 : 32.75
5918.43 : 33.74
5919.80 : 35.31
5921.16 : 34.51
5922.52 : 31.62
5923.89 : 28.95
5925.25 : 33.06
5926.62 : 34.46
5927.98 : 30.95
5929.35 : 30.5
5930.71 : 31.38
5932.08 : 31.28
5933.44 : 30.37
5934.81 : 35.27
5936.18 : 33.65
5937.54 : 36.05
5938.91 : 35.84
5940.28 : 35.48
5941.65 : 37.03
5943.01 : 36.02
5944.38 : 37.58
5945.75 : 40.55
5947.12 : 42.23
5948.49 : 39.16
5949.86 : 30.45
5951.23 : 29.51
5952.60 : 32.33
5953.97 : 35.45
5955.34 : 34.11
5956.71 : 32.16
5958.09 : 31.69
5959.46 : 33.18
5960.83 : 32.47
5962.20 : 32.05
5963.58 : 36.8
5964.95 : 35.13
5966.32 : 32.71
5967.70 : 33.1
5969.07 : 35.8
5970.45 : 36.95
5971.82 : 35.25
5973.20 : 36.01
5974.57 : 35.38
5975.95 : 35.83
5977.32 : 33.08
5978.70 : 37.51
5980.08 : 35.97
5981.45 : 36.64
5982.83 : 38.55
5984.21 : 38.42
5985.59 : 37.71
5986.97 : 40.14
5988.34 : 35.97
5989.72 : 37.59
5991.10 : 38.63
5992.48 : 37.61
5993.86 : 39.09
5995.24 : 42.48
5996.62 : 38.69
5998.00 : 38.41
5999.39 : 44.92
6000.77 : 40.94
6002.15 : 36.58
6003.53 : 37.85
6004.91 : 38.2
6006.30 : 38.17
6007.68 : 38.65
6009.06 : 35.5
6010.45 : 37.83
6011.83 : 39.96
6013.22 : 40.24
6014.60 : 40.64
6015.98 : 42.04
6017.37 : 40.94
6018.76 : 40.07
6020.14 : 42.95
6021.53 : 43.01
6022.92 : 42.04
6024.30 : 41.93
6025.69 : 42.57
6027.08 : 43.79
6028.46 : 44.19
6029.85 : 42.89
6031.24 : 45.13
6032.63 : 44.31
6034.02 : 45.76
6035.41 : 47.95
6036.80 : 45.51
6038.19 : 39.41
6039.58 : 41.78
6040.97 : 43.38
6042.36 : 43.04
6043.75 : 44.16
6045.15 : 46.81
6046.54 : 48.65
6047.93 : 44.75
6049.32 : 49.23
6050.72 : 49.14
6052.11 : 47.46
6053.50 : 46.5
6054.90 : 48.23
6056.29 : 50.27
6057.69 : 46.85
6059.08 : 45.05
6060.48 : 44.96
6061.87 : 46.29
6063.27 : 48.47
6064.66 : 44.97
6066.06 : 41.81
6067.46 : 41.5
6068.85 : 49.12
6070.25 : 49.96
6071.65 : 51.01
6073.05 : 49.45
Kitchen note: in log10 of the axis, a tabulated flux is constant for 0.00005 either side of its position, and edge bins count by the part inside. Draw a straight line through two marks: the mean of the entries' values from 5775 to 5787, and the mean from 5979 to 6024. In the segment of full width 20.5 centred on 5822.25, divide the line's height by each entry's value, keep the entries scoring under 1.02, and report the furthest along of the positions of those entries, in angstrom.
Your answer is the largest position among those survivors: 5830.51 angstrom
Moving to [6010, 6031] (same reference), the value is 6029.85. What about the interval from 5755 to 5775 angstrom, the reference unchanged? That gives 5771.74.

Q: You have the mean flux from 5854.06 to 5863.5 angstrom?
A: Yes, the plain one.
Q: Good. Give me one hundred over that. 2.60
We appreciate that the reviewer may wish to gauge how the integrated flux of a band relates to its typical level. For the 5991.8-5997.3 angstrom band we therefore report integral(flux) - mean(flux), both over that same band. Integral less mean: 178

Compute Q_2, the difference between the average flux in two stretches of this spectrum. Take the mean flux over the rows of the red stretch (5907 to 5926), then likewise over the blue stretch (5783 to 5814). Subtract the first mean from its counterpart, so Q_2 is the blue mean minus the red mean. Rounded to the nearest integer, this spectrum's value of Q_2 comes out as 20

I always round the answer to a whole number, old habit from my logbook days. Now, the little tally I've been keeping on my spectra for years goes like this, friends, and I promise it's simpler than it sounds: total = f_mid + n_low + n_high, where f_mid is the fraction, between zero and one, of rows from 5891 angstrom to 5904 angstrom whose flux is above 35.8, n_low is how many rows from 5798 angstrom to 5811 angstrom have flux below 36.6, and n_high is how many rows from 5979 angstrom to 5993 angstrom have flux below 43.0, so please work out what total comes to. 10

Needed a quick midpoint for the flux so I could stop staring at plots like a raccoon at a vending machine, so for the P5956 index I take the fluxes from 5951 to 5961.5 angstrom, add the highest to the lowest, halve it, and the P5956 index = 32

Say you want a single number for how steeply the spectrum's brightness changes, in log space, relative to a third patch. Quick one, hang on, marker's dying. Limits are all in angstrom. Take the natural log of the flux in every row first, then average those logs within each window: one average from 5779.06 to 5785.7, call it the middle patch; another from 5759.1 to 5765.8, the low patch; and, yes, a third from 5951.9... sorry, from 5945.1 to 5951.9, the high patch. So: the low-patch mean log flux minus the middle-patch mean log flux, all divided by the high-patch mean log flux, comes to -0.01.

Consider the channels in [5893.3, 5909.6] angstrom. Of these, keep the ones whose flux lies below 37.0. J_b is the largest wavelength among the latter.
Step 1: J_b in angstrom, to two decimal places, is 5908.90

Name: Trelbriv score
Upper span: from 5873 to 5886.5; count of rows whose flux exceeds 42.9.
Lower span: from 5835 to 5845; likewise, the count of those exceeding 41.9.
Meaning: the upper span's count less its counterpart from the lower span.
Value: -7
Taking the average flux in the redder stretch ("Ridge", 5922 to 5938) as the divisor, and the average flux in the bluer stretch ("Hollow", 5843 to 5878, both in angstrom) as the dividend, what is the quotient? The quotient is 1.2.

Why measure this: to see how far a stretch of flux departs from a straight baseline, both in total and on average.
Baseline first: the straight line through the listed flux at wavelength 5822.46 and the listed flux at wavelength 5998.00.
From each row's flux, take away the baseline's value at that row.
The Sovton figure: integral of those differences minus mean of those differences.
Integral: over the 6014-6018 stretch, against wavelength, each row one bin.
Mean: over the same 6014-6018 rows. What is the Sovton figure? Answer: 10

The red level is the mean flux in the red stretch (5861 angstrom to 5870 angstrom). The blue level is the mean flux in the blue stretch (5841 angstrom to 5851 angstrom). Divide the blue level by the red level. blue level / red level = 1.2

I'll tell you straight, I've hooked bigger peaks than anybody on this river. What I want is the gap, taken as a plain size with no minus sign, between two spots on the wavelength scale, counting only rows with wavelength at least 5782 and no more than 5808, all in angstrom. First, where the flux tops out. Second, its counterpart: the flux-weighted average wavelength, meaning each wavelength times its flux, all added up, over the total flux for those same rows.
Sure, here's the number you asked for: 8.2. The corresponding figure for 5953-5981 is 11.5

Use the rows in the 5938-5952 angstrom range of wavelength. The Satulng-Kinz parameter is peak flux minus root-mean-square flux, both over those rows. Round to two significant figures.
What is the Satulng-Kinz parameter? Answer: 5.6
